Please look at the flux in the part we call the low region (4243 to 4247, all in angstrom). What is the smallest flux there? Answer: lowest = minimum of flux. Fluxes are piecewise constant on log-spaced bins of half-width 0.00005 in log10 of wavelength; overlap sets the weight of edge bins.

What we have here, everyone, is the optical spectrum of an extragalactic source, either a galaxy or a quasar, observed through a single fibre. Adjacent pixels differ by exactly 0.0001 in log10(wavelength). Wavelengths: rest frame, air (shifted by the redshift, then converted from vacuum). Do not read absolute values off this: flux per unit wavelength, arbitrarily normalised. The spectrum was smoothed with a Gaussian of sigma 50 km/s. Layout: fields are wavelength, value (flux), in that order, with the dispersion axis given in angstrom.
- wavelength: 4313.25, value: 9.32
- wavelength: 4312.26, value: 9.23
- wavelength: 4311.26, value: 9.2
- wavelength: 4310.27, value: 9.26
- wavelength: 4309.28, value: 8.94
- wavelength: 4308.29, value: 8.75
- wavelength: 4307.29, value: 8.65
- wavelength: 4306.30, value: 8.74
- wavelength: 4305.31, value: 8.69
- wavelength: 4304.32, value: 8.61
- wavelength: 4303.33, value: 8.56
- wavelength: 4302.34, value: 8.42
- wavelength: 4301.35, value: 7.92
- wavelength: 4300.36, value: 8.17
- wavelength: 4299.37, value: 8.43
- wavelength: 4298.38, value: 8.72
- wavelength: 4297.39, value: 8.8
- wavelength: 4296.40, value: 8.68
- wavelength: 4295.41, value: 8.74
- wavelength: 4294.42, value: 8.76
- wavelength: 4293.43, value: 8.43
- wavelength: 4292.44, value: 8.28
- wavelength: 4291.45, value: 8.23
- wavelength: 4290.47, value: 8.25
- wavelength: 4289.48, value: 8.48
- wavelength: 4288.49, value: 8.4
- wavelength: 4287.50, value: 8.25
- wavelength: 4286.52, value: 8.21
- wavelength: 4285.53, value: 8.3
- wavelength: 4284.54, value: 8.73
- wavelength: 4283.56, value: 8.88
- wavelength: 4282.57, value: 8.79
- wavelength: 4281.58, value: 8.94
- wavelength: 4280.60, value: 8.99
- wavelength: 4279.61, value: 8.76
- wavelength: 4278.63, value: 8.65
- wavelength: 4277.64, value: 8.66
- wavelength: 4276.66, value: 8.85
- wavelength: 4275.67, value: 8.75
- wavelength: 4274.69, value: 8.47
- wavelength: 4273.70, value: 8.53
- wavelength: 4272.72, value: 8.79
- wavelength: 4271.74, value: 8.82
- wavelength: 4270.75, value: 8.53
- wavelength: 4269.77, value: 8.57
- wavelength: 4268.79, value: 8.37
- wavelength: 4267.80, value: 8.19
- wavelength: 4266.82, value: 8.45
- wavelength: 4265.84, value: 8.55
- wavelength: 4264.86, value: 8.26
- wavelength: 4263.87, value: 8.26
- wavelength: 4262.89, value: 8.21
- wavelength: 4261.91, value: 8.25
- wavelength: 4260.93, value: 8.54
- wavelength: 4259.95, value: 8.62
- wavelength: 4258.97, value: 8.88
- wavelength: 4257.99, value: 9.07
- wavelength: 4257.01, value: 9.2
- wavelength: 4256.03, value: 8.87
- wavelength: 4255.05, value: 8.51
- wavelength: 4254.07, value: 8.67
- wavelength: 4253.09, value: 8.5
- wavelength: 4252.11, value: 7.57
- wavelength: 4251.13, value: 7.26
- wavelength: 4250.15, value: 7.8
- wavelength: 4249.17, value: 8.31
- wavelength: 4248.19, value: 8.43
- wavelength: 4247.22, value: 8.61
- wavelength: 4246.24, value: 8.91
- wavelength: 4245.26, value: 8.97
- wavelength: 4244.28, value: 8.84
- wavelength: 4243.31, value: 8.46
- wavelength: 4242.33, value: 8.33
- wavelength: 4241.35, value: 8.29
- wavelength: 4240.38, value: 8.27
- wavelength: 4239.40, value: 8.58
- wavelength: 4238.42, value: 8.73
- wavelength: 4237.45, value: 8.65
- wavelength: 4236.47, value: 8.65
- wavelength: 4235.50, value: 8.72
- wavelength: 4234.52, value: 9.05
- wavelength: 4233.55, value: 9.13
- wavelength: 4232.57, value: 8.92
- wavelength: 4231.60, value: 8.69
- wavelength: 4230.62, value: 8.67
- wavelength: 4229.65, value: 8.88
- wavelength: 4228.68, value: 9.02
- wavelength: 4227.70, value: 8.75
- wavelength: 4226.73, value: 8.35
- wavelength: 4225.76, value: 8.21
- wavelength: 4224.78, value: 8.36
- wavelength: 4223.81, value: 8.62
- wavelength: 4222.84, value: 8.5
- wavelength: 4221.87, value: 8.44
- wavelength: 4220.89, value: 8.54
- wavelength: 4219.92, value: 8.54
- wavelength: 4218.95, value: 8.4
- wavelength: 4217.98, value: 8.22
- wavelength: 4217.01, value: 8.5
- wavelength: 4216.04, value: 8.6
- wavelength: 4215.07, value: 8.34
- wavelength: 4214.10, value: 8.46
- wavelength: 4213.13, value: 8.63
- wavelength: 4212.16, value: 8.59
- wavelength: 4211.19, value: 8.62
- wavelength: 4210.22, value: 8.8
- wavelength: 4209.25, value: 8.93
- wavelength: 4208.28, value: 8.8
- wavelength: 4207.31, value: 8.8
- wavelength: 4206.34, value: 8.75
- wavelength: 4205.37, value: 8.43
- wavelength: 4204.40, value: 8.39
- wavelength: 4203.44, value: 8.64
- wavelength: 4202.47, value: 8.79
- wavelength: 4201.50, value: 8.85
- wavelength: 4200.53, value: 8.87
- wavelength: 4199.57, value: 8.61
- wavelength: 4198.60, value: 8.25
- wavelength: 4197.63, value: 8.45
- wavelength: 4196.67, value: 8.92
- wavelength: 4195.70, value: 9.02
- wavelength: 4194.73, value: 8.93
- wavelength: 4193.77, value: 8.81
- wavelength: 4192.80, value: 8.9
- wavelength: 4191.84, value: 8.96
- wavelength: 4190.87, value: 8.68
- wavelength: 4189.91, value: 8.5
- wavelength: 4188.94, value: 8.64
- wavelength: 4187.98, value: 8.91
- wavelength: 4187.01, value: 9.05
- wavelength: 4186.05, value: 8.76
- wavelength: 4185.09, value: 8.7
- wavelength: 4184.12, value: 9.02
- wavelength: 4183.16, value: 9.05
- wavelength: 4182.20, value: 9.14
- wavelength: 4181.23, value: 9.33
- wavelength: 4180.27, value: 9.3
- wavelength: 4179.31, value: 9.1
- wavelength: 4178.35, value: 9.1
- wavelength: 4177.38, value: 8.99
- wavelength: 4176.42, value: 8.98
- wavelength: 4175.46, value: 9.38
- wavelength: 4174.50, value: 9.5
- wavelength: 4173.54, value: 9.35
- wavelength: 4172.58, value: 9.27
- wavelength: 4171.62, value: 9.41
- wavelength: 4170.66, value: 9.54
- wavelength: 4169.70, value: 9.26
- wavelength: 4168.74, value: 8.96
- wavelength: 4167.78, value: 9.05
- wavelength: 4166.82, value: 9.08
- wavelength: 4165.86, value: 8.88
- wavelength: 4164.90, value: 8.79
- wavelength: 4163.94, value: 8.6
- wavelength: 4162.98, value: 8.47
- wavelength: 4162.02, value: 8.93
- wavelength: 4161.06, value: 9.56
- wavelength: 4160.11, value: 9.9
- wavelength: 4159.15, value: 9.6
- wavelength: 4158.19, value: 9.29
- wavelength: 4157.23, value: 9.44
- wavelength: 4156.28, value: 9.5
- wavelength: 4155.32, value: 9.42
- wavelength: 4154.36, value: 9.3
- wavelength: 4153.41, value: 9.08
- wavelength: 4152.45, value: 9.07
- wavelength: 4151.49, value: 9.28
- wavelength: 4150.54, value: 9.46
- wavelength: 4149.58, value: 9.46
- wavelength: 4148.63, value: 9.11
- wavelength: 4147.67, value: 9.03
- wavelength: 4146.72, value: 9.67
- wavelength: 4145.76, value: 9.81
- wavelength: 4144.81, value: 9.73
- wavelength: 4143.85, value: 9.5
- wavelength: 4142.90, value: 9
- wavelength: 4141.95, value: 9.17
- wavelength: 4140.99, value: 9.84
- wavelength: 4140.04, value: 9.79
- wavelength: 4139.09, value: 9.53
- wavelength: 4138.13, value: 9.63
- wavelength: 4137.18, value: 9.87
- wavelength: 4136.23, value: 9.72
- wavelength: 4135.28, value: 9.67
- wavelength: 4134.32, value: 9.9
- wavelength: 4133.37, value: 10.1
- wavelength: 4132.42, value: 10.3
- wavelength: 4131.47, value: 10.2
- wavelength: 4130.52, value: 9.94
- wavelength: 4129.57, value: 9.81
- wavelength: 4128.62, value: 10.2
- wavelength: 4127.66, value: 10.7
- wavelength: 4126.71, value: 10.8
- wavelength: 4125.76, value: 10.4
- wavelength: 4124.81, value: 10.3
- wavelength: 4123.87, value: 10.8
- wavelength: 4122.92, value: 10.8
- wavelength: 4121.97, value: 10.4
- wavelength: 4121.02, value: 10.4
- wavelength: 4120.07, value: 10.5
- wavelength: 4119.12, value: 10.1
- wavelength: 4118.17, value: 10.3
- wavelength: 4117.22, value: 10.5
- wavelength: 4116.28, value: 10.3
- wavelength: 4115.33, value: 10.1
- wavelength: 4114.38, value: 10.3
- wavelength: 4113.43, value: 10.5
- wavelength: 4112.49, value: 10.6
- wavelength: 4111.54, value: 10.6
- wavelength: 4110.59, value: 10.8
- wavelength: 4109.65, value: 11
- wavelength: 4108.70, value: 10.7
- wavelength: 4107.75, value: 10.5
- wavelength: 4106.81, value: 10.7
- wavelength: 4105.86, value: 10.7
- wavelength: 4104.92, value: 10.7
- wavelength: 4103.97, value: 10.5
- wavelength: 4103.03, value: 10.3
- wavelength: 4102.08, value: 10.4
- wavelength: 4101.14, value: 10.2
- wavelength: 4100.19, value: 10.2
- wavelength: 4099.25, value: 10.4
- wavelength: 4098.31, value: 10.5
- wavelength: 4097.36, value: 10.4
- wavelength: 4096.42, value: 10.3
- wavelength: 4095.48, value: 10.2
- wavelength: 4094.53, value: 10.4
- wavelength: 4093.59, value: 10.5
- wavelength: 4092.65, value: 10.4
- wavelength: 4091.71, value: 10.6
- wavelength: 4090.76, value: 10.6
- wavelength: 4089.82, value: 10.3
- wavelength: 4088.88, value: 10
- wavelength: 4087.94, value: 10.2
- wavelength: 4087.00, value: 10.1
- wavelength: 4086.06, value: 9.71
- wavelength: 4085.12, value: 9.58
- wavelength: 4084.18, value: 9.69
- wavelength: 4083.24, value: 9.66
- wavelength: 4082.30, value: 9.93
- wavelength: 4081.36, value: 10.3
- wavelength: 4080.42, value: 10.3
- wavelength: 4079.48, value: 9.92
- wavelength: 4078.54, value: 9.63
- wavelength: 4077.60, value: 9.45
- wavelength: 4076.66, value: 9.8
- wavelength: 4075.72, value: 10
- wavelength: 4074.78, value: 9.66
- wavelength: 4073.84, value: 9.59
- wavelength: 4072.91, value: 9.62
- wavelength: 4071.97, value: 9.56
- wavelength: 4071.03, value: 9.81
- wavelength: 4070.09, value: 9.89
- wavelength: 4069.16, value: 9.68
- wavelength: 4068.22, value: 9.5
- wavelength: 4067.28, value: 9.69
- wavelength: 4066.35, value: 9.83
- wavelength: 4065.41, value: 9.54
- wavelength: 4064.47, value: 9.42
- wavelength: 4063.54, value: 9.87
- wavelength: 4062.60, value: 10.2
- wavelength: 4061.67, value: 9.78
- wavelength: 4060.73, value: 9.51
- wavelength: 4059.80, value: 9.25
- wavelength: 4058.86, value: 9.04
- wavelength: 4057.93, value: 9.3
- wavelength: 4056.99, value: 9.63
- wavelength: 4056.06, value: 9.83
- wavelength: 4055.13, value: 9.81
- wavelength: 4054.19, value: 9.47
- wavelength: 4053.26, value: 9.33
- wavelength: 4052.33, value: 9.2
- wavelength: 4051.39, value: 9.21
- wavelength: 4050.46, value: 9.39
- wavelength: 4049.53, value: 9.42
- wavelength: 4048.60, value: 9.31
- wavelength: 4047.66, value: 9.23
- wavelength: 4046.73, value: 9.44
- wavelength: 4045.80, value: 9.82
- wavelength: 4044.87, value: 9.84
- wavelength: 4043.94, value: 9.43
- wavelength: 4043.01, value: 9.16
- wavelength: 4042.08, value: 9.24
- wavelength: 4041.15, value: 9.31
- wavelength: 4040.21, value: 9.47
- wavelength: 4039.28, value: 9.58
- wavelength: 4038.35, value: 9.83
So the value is 8.46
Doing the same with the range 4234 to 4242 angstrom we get 8.27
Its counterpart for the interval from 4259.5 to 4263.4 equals 8.21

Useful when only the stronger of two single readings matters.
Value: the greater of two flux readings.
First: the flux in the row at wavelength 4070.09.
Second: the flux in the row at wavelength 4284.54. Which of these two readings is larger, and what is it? 9.9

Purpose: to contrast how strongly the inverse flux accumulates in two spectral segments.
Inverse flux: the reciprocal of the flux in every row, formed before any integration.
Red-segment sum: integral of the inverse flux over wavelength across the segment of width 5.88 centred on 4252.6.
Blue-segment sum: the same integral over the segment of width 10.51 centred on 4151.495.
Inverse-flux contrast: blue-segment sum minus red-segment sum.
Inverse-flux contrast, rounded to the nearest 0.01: 0.40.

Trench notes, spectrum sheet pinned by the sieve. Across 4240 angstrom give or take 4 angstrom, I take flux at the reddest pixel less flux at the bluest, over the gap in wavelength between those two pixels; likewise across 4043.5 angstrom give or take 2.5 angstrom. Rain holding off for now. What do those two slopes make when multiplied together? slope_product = -0.003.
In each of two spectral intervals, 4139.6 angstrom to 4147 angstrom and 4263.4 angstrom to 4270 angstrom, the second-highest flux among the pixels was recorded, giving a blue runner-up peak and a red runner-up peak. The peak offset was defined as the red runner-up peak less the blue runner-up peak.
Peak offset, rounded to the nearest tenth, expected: -1.3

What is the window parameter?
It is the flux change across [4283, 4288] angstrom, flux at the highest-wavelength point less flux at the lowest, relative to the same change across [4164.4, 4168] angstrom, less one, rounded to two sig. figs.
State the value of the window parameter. -3.4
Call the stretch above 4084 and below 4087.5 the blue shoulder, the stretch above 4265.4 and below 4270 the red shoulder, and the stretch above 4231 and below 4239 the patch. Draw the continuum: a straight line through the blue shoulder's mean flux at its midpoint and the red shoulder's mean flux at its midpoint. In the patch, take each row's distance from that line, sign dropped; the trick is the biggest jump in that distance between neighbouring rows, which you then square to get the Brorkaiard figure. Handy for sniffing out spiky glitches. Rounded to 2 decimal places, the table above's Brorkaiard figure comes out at 0.10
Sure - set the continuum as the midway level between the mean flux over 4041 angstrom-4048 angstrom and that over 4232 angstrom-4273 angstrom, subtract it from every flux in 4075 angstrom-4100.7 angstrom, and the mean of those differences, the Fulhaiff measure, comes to 1.1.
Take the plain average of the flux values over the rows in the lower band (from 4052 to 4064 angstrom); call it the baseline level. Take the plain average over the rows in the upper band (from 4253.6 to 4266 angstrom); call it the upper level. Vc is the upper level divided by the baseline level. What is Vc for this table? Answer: 0.90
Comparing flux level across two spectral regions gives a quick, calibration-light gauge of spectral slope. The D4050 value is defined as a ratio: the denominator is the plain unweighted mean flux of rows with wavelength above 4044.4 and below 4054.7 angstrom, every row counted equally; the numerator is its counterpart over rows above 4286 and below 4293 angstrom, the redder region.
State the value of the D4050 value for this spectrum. 0.88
